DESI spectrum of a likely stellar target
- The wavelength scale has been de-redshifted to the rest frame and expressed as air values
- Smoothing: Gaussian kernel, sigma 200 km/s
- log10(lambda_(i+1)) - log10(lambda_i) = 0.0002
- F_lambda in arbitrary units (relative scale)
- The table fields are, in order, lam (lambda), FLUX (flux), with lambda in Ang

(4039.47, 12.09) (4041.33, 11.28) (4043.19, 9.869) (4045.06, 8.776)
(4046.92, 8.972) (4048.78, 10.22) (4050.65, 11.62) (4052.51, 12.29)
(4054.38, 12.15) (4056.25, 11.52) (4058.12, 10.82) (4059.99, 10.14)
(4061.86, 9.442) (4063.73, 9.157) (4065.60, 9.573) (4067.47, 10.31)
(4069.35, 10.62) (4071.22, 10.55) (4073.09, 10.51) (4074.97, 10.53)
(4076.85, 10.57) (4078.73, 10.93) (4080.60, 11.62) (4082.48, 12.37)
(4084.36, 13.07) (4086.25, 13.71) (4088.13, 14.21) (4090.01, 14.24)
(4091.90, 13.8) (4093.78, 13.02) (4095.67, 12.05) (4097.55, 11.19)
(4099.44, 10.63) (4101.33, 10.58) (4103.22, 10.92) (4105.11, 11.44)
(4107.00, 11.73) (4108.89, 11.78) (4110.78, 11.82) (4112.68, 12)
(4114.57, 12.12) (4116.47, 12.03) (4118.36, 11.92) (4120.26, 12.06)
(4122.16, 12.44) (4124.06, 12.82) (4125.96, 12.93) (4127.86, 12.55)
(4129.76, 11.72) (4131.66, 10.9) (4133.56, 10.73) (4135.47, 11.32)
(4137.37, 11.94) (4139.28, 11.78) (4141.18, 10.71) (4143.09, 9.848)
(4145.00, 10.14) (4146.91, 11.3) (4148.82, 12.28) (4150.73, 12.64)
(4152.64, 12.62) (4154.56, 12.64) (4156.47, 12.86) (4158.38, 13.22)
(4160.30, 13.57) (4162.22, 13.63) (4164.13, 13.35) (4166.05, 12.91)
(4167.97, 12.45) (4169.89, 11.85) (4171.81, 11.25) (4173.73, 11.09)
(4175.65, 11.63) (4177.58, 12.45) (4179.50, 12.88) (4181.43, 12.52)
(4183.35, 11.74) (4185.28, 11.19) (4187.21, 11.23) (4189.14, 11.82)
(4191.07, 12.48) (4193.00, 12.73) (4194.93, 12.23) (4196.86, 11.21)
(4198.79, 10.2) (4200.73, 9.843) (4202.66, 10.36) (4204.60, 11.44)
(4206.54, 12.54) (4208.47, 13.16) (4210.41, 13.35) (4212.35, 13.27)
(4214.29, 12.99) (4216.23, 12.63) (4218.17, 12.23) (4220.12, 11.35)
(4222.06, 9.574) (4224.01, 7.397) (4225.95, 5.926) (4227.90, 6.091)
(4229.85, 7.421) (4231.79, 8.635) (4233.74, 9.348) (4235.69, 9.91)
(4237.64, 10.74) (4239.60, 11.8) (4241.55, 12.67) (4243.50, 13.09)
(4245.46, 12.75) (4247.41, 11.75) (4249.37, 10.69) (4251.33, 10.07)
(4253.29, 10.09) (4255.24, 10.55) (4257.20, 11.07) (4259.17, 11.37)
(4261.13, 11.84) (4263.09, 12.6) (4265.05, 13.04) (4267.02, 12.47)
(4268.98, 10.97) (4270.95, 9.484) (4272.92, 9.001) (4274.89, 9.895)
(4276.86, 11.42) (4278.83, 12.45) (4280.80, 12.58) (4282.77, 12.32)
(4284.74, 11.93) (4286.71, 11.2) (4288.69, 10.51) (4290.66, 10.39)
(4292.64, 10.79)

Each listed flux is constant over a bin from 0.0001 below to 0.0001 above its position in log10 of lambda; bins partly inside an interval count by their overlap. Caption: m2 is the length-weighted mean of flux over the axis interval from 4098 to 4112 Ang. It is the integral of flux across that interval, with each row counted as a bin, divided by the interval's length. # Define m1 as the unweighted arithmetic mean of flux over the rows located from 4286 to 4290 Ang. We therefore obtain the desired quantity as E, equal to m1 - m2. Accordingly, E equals -0.4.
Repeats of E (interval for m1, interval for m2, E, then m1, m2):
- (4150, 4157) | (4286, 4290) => 1.9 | 12.7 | 11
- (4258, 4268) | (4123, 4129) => -0.5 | 12.3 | 13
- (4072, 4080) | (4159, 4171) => -2.3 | 10.6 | 13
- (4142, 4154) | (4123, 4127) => -1.4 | 11.5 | 13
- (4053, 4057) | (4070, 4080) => 1.2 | 11.8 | 11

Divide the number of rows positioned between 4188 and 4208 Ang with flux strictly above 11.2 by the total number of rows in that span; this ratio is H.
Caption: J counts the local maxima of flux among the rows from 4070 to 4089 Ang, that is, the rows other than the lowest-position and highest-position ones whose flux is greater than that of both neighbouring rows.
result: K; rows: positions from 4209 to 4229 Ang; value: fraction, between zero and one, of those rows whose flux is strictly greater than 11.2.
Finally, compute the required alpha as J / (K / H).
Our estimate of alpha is 0.0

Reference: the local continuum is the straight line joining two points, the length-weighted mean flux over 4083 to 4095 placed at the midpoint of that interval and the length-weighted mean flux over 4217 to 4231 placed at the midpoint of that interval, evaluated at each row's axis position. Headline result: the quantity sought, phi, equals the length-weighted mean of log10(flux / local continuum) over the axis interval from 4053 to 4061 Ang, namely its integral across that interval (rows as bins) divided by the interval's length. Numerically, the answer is -0.12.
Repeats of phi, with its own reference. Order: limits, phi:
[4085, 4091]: 0.01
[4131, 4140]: -0.02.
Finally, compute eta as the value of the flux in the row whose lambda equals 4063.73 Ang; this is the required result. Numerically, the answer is 9.157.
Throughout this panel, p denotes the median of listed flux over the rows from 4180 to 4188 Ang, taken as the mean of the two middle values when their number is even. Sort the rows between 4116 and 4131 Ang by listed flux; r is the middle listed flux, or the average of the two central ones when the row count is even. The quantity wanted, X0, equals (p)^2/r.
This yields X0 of 10.8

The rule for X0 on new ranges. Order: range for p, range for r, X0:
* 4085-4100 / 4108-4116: 15.0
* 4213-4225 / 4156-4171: 10.6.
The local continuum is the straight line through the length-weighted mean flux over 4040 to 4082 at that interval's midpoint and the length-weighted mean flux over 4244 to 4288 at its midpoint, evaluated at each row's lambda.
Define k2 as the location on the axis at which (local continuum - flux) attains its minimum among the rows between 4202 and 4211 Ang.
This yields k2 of 4210.41 Ang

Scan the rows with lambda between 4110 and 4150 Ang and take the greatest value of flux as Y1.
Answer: 12.93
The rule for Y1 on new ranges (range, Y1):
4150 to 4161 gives 13.57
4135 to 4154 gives 12.64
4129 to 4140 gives 11.94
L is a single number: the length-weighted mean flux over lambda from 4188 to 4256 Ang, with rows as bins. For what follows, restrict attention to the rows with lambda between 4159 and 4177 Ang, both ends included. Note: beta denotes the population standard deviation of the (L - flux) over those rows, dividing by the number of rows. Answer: 0.9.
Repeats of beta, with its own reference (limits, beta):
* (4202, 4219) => 0.9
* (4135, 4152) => 0.9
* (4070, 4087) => 1.2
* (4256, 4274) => 1.3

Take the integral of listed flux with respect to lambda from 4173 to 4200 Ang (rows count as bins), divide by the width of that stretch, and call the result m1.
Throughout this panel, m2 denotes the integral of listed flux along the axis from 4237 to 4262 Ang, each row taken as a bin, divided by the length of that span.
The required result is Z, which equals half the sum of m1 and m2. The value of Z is 11.6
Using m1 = 11.8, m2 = 11.4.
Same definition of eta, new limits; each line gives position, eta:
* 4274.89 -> 9.895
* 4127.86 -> 12.55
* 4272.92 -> 9.001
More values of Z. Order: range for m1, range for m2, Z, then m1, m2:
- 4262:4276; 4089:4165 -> 11.6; 11.1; 12.0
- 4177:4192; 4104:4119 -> 11.9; 12.0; 11.8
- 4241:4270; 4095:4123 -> 11.6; 11.7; 11.6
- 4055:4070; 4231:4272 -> 10.7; 10.2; 11.2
